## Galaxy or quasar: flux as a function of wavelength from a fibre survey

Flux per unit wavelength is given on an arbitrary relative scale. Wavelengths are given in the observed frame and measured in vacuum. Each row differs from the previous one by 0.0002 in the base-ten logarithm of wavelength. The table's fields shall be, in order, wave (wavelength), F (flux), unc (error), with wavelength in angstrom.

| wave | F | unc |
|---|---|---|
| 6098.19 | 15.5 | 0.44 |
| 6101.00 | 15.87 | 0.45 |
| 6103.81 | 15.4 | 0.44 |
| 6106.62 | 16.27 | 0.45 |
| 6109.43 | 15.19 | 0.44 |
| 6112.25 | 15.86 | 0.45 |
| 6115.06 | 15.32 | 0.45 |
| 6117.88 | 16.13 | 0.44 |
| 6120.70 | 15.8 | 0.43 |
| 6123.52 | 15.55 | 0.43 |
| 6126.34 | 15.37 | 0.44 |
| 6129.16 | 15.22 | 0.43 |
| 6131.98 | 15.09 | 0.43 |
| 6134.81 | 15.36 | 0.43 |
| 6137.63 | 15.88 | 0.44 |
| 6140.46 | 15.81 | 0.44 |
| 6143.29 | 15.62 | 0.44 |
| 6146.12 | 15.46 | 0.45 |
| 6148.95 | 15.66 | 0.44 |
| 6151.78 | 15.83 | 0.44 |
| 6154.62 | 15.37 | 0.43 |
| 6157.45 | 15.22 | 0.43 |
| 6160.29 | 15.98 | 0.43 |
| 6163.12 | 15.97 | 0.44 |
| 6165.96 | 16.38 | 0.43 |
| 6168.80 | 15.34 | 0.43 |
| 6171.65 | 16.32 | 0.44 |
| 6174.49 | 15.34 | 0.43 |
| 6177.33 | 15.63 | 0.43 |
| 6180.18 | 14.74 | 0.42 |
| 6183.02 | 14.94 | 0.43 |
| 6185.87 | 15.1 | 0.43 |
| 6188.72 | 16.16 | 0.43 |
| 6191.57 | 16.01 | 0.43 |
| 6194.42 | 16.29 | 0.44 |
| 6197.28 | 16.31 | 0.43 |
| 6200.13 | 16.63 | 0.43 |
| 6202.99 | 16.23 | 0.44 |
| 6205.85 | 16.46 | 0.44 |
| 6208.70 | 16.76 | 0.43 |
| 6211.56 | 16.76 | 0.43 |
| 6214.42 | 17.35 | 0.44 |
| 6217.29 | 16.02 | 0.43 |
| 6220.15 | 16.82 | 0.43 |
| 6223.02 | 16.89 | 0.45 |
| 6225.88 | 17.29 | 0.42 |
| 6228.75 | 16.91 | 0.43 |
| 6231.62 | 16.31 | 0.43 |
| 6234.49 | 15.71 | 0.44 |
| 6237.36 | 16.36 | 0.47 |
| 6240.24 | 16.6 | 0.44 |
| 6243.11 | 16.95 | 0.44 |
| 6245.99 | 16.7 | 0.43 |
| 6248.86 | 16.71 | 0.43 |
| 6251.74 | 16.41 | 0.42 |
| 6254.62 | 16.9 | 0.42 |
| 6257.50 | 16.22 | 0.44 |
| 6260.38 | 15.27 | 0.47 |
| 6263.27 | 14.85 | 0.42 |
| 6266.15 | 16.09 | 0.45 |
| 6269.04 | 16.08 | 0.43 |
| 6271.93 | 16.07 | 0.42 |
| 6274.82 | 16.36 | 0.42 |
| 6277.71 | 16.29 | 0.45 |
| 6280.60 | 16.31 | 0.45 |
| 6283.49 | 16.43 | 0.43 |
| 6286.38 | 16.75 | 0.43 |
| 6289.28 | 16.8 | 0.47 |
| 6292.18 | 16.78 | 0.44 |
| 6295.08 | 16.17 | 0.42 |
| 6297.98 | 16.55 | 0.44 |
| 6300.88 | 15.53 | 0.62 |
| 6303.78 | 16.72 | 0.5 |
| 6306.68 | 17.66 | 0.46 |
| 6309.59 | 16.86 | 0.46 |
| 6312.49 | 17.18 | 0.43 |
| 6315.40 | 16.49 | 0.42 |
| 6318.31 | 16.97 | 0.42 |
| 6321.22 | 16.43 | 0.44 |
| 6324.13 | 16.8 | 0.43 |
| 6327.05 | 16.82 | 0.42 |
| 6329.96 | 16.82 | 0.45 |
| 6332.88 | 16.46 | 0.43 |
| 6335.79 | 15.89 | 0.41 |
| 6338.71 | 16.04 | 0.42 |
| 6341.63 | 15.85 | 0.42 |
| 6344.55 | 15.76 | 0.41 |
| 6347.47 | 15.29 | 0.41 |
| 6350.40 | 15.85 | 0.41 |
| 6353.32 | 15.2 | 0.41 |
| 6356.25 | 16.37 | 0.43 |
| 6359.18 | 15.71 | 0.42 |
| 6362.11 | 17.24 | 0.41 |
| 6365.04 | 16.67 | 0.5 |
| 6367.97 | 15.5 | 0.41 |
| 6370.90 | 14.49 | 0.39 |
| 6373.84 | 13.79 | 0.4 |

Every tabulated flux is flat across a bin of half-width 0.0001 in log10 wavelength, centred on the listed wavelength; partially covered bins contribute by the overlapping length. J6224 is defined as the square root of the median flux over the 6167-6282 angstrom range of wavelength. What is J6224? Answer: 4.04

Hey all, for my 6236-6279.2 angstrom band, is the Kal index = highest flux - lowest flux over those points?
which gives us 2.1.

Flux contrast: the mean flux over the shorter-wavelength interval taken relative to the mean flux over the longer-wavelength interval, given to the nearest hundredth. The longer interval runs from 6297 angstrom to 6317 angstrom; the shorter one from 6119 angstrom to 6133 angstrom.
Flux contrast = 0.92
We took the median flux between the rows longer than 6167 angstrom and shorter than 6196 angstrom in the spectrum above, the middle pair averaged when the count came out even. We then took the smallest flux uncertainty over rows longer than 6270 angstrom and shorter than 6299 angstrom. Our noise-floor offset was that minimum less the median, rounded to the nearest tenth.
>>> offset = -15.1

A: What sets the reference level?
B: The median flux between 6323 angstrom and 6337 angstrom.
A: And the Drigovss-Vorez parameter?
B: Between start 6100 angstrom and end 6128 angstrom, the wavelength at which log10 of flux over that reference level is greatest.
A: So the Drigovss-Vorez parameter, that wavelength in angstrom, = 6106.62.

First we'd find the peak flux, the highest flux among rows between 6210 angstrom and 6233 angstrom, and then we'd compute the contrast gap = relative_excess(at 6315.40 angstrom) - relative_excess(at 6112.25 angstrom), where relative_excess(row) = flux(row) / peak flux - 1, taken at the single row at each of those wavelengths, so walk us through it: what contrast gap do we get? 0.04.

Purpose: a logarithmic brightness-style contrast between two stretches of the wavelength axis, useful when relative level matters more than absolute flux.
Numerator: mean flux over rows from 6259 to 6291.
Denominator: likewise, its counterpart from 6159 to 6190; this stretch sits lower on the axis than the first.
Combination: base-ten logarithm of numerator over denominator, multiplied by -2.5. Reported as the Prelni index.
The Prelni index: -0.03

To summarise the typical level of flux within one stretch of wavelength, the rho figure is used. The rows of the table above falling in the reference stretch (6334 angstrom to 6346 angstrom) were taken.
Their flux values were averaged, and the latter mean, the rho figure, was 15.9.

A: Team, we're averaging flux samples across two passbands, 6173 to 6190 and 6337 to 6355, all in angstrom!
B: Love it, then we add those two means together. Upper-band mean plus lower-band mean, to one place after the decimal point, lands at 31.0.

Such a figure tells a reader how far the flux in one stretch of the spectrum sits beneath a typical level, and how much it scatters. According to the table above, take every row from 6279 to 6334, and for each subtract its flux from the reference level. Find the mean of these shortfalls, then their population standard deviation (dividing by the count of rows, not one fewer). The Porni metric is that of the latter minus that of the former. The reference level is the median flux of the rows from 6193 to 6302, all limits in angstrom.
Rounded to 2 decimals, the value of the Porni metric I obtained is 0.66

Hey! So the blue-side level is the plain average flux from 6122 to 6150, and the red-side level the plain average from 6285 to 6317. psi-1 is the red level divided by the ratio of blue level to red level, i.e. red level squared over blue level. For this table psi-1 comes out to 17.9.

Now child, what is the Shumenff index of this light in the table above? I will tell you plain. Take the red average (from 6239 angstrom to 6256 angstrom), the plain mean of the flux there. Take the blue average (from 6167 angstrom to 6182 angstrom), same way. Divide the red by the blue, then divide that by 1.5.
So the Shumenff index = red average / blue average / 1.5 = 0.720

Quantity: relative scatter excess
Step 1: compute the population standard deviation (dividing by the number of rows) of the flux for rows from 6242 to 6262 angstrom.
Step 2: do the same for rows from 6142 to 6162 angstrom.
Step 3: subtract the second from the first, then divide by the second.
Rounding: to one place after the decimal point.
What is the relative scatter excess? 1.2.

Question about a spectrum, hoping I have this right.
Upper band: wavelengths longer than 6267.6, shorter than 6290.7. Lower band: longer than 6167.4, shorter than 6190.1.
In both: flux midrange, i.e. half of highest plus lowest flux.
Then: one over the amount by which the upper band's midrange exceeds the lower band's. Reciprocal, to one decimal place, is 1.1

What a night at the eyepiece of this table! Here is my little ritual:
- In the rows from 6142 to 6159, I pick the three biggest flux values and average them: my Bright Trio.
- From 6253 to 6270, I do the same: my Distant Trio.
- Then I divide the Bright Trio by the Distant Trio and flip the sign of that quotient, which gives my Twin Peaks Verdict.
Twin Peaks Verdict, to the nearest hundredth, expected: -0.96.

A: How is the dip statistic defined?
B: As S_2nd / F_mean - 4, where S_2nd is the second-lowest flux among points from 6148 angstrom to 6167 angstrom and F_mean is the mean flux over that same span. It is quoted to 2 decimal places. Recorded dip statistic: -3.03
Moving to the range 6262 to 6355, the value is -3.07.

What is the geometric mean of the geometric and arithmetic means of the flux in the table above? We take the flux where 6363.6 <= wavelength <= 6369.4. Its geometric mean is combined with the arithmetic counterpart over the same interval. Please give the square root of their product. 16.1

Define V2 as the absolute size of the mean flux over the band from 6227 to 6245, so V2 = 16.5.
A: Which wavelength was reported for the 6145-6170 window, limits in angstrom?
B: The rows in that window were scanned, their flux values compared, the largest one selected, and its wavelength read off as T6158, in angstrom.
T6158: 6165.96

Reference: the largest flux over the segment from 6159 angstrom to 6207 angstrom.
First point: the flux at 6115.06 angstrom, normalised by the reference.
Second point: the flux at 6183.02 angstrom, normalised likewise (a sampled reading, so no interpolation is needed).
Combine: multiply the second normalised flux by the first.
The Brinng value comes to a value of 0.828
